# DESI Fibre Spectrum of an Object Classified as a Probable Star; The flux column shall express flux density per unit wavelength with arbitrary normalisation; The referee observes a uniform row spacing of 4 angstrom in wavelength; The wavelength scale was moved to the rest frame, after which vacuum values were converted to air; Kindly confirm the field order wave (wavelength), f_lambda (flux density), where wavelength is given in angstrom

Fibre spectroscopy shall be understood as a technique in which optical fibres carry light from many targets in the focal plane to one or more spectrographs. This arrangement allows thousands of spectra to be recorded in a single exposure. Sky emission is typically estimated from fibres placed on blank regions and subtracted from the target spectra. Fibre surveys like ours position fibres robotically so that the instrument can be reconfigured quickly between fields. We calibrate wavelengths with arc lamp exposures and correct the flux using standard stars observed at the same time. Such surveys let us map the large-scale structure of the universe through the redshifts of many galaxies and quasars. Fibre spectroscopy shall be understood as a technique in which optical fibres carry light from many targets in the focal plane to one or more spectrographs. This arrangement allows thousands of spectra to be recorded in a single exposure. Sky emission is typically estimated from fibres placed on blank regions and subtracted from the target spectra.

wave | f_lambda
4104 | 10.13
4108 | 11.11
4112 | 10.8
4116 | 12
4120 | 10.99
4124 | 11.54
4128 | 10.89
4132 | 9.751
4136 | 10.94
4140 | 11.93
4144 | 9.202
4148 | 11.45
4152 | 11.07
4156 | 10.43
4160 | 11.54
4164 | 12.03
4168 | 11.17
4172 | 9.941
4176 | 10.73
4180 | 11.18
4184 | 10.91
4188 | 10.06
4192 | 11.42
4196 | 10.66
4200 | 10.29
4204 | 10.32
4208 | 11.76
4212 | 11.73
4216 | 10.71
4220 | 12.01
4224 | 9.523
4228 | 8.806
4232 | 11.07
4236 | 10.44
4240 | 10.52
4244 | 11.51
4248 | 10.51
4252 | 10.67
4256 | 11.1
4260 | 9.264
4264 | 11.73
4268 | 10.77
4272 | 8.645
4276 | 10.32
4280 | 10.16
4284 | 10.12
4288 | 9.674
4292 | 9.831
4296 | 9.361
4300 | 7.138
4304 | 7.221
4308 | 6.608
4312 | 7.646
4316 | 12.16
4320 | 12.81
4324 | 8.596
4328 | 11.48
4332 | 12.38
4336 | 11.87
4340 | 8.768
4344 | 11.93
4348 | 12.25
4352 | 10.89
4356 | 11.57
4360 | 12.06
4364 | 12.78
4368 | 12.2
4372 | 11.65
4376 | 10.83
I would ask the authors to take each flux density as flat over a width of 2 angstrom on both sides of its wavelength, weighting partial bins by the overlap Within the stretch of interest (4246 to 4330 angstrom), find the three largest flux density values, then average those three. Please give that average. 12.2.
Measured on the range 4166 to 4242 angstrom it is 11.8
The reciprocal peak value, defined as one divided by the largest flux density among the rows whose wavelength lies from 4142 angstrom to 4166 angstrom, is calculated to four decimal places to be 0.0831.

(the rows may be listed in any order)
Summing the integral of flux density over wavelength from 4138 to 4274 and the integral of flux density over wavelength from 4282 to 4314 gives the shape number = 1731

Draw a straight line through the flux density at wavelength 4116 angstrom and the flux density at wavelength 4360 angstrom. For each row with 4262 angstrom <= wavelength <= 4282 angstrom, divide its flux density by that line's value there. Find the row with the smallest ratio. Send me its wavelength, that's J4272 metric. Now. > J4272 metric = 4272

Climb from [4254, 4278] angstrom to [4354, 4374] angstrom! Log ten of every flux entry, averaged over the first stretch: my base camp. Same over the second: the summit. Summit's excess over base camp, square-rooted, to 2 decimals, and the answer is 0.26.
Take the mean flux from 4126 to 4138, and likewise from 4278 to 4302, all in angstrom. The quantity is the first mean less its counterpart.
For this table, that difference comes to 1.1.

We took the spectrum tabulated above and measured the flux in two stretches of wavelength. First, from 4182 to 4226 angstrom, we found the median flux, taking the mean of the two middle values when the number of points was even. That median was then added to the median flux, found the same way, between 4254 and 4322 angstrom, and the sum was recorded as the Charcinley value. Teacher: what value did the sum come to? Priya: 20.5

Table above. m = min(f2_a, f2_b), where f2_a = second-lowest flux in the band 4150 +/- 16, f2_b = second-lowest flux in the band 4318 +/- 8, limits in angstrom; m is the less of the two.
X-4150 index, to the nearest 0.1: 8.6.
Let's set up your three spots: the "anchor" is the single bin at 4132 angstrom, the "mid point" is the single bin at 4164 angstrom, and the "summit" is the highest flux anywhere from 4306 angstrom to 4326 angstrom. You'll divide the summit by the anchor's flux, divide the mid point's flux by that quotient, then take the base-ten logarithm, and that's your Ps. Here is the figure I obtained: 0.96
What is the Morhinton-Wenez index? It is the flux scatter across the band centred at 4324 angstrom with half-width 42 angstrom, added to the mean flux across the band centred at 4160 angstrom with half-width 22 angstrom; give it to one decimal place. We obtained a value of 13.0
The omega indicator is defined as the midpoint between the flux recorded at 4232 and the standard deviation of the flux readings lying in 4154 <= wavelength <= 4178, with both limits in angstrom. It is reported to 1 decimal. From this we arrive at 5.9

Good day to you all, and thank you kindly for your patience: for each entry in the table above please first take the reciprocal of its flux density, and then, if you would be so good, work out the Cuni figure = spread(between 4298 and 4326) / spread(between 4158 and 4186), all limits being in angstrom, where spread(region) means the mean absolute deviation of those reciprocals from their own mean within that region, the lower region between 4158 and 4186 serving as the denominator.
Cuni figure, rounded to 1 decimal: 6.0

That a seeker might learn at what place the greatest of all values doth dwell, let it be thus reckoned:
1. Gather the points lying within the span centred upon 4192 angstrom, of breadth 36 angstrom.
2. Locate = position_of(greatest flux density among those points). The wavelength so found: 4208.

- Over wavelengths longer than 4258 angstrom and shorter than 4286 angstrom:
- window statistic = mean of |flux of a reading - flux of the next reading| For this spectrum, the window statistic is 1.24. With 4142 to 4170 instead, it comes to 0.95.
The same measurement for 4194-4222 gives 0.70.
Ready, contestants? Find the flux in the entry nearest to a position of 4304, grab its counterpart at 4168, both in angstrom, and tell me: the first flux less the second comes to -4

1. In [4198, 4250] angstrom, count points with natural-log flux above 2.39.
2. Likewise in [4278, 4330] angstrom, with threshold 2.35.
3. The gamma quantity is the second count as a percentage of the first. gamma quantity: 60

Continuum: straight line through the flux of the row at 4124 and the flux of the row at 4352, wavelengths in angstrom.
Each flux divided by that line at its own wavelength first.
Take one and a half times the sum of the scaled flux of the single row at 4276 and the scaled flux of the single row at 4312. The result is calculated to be 2.44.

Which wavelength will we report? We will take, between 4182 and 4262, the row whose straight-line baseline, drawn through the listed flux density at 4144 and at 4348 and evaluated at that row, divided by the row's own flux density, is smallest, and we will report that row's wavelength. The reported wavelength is 4220 angstrom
